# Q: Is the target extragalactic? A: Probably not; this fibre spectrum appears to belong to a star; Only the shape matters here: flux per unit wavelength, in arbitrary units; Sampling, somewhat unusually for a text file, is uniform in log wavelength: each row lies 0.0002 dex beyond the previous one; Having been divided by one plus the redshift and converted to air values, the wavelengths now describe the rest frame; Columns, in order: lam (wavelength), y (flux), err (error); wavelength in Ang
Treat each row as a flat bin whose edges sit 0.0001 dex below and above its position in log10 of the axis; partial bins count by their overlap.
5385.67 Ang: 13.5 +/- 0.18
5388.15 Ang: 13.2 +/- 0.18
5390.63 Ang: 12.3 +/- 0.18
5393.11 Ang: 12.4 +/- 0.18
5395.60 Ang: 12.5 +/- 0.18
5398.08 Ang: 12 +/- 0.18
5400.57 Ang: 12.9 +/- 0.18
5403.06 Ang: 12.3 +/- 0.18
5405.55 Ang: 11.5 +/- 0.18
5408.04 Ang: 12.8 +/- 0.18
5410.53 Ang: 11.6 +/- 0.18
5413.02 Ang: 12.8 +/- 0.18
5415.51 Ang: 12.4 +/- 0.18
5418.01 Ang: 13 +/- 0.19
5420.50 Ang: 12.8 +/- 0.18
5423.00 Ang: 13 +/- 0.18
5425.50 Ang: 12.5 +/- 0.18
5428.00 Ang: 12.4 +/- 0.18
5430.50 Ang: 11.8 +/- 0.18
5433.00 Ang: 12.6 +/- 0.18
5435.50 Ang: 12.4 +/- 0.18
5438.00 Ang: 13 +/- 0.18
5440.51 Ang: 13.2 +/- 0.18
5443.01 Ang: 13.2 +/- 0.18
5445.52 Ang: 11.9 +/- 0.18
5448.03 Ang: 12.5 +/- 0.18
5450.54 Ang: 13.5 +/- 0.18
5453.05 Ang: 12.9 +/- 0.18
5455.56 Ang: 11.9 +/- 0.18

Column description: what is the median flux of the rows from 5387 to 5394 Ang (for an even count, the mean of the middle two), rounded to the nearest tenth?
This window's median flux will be 12.4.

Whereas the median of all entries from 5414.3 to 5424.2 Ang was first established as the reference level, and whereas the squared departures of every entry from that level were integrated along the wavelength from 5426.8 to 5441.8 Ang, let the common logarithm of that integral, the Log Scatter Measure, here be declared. 0.68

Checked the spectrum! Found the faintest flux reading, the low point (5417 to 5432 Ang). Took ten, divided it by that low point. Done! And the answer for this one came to 0.85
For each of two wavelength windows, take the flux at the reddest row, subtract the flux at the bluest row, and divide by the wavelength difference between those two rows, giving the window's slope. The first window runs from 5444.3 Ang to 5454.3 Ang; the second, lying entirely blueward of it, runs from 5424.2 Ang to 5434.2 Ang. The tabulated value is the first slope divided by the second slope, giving 10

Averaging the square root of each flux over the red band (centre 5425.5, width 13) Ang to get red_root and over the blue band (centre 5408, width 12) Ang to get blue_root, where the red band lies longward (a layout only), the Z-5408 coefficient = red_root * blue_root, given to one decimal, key 12.3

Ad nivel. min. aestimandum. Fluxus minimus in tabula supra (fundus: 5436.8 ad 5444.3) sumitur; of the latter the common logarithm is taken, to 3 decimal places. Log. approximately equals 1.114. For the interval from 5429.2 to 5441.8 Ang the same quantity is 1.072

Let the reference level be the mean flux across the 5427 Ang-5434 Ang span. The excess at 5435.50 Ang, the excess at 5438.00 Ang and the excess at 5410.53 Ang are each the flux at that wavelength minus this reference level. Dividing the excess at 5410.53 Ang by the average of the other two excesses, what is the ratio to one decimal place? -1.5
